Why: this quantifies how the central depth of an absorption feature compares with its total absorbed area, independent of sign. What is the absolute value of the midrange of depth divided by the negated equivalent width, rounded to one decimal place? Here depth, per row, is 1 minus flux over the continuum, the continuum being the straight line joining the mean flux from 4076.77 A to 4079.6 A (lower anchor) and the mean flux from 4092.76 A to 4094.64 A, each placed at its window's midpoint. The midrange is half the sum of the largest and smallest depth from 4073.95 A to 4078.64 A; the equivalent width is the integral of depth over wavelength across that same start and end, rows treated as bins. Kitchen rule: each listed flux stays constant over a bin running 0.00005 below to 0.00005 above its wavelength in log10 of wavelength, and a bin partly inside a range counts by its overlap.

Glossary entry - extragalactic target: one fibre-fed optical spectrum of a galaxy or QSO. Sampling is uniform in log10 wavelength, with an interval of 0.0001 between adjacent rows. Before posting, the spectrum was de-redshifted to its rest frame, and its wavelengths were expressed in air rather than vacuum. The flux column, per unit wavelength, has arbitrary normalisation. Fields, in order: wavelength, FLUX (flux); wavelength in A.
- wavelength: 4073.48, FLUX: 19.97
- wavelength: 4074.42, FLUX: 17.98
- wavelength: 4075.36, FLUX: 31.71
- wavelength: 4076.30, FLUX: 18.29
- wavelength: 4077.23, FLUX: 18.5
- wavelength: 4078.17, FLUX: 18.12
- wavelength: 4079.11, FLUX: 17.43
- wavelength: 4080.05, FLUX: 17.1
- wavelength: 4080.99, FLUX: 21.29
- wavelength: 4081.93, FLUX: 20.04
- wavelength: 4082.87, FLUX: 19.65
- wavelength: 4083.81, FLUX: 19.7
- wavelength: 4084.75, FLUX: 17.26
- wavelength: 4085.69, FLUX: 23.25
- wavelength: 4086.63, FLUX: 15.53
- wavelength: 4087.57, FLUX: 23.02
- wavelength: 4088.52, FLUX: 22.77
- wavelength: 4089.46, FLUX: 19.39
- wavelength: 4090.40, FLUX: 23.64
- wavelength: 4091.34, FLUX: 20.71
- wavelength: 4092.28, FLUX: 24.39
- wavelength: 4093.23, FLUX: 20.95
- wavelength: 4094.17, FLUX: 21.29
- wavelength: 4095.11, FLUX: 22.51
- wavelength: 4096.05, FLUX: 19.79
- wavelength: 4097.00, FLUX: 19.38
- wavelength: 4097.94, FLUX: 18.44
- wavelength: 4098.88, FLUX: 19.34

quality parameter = 0.5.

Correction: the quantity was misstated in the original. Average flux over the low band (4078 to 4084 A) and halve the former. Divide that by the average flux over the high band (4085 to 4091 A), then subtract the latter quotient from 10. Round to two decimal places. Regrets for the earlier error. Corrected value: 9.55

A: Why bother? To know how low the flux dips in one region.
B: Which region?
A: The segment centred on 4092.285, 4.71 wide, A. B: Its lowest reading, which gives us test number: 20.71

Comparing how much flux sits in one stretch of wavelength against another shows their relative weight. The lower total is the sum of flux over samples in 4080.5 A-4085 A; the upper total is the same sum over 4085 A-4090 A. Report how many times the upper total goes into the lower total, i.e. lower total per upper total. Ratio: 0.94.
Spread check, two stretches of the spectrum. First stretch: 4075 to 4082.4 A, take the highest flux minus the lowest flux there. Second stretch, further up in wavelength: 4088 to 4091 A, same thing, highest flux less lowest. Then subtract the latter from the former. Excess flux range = 10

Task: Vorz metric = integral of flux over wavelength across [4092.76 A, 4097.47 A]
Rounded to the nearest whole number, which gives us 98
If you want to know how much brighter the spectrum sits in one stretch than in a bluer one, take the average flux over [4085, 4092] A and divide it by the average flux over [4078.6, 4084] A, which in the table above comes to 1.10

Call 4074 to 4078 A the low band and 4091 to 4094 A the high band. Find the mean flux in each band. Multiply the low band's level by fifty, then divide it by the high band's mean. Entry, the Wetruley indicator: 49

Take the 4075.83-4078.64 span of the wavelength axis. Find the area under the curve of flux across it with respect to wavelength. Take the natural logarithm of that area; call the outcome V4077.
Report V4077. 3.94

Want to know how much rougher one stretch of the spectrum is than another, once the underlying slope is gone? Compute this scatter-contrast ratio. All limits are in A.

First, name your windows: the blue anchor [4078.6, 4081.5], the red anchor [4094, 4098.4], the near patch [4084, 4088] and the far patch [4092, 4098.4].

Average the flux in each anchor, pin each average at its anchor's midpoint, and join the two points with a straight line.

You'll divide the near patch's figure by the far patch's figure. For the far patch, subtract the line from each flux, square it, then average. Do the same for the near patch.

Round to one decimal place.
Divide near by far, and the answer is 2.5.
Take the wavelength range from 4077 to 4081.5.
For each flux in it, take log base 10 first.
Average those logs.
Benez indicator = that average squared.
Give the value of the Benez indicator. 1.60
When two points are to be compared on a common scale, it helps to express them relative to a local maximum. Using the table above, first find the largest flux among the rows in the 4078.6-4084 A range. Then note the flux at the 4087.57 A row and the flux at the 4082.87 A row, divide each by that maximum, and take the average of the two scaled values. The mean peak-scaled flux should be 1.00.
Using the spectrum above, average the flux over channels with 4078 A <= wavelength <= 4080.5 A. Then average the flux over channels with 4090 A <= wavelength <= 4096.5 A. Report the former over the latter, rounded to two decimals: 0.80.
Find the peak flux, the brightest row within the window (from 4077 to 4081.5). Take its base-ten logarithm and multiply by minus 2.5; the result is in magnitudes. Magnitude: -3.32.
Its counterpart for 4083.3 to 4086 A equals -3.42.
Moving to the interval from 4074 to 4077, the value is -3.75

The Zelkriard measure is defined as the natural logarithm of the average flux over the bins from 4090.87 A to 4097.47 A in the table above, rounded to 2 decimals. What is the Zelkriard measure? 3.06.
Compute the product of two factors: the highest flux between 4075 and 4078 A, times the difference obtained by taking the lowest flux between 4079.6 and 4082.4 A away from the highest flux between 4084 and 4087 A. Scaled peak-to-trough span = 195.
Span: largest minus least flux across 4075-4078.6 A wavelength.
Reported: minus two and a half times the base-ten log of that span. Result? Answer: -2.8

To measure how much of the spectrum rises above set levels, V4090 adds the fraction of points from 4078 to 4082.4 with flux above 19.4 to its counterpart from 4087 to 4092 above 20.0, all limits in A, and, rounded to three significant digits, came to 1.20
